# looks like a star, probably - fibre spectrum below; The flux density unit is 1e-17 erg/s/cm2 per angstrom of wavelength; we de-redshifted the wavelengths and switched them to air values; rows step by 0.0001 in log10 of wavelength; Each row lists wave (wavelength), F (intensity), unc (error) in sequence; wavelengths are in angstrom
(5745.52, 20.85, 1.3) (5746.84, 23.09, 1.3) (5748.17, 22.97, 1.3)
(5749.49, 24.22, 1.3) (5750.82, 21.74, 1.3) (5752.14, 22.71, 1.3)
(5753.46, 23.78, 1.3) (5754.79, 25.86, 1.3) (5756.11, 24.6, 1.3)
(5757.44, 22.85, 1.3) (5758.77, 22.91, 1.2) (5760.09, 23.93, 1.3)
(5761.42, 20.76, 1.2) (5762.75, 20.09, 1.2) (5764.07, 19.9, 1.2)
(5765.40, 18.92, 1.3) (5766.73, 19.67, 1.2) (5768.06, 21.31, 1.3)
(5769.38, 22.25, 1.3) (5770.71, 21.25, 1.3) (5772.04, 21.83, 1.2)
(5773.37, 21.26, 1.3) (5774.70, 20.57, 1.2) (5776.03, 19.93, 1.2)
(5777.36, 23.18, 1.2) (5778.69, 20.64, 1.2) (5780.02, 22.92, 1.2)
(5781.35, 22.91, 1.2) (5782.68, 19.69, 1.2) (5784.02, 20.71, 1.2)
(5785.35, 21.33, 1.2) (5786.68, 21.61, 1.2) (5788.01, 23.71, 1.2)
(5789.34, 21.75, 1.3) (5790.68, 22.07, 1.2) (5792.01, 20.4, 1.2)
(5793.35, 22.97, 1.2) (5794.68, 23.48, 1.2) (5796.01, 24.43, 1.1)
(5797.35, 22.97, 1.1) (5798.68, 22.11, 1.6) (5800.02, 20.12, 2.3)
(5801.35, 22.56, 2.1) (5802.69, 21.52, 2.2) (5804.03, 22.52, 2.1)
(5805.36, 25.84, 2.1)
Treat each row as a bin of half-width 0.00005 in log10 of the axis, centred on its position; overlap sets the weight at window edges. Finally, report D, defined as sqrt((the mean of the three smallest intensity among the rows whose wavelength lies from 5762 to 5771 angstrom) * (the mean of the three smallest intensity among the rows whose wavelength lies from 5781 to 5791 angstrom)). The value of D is 20.0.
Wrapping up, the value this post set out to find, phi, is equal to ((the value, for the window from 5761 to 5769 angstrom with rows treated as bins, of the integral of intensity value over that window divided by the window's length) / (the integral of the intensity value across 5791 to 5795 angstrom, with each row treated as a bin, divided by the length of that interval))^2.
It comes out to 0.83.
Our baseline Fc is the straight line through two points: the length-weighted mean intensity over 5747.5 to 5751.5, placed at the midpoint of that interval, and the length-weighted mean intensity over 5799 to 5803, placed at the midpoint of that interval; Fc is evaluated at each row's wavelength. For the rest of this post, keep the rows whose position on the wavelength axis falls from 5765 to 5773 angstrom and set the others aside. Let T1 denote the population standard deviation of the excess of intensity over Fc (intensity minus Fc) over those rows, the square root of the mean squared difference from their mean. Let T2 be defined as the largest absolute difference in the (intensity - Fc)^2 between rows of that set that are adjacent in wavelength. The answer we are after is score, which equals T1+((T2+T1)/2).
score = 5.1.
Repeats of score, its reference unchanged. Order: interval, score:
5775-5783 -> 4.4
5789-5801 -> 5.0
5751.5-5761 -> 5.8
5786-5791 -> 3.0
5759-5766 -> 5.4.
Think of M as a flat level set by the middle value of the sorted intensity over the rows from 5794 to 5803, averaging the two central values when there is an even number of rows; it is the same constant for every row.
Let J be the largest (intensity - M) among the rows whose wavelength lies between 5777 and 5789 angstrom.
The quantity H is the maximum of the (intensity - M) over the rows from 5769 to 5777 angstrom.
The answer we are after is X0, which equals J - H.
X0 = 1.5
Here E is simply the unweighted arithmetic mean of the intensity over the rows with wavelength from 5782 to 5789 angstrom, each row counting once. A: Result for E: 21.4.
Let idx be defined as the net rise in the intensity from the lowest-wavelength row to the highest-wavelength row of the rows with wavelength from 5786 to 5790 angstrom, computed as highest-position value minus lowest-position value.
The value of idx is 0.1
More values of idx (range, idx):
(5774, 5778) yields 2.6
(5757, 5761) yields 1.1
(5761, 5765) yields -0.9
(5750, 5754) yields 2.0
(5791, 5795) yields 3.1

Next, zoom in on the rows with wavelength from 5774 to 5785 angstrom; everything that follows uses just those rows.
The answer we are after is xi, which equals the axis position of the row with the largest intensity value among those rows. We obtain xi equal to 5777.36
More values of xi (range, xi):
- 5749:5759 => 5754.79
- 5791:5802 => 5796.01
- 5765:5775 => 5769.38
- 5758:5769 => 5760.09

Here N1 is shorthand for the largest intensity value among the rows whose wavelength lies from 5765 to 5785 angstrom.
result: 23.18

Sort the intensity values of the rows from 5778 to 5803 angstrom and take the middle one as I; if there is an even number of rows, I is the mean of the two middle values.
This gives 22.1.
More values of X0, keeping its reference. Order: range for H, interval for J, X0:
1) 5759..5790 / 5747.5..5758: 1.9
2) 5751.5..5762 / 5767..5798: -1.4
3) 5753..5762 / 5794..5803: -1.4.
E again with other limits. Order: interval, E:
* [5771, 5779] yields 21.2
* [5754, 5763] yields 23.0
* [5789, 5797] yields 22.5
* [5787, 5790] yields 22.7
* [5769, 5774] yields 21.6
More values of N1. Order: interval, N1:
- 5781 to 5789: 23.71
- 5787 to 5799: 24.43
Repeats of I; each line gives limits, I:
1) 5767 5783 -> 21.3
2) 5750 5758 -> 23.3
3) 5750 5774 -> 21.8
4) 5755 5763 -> 22.9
